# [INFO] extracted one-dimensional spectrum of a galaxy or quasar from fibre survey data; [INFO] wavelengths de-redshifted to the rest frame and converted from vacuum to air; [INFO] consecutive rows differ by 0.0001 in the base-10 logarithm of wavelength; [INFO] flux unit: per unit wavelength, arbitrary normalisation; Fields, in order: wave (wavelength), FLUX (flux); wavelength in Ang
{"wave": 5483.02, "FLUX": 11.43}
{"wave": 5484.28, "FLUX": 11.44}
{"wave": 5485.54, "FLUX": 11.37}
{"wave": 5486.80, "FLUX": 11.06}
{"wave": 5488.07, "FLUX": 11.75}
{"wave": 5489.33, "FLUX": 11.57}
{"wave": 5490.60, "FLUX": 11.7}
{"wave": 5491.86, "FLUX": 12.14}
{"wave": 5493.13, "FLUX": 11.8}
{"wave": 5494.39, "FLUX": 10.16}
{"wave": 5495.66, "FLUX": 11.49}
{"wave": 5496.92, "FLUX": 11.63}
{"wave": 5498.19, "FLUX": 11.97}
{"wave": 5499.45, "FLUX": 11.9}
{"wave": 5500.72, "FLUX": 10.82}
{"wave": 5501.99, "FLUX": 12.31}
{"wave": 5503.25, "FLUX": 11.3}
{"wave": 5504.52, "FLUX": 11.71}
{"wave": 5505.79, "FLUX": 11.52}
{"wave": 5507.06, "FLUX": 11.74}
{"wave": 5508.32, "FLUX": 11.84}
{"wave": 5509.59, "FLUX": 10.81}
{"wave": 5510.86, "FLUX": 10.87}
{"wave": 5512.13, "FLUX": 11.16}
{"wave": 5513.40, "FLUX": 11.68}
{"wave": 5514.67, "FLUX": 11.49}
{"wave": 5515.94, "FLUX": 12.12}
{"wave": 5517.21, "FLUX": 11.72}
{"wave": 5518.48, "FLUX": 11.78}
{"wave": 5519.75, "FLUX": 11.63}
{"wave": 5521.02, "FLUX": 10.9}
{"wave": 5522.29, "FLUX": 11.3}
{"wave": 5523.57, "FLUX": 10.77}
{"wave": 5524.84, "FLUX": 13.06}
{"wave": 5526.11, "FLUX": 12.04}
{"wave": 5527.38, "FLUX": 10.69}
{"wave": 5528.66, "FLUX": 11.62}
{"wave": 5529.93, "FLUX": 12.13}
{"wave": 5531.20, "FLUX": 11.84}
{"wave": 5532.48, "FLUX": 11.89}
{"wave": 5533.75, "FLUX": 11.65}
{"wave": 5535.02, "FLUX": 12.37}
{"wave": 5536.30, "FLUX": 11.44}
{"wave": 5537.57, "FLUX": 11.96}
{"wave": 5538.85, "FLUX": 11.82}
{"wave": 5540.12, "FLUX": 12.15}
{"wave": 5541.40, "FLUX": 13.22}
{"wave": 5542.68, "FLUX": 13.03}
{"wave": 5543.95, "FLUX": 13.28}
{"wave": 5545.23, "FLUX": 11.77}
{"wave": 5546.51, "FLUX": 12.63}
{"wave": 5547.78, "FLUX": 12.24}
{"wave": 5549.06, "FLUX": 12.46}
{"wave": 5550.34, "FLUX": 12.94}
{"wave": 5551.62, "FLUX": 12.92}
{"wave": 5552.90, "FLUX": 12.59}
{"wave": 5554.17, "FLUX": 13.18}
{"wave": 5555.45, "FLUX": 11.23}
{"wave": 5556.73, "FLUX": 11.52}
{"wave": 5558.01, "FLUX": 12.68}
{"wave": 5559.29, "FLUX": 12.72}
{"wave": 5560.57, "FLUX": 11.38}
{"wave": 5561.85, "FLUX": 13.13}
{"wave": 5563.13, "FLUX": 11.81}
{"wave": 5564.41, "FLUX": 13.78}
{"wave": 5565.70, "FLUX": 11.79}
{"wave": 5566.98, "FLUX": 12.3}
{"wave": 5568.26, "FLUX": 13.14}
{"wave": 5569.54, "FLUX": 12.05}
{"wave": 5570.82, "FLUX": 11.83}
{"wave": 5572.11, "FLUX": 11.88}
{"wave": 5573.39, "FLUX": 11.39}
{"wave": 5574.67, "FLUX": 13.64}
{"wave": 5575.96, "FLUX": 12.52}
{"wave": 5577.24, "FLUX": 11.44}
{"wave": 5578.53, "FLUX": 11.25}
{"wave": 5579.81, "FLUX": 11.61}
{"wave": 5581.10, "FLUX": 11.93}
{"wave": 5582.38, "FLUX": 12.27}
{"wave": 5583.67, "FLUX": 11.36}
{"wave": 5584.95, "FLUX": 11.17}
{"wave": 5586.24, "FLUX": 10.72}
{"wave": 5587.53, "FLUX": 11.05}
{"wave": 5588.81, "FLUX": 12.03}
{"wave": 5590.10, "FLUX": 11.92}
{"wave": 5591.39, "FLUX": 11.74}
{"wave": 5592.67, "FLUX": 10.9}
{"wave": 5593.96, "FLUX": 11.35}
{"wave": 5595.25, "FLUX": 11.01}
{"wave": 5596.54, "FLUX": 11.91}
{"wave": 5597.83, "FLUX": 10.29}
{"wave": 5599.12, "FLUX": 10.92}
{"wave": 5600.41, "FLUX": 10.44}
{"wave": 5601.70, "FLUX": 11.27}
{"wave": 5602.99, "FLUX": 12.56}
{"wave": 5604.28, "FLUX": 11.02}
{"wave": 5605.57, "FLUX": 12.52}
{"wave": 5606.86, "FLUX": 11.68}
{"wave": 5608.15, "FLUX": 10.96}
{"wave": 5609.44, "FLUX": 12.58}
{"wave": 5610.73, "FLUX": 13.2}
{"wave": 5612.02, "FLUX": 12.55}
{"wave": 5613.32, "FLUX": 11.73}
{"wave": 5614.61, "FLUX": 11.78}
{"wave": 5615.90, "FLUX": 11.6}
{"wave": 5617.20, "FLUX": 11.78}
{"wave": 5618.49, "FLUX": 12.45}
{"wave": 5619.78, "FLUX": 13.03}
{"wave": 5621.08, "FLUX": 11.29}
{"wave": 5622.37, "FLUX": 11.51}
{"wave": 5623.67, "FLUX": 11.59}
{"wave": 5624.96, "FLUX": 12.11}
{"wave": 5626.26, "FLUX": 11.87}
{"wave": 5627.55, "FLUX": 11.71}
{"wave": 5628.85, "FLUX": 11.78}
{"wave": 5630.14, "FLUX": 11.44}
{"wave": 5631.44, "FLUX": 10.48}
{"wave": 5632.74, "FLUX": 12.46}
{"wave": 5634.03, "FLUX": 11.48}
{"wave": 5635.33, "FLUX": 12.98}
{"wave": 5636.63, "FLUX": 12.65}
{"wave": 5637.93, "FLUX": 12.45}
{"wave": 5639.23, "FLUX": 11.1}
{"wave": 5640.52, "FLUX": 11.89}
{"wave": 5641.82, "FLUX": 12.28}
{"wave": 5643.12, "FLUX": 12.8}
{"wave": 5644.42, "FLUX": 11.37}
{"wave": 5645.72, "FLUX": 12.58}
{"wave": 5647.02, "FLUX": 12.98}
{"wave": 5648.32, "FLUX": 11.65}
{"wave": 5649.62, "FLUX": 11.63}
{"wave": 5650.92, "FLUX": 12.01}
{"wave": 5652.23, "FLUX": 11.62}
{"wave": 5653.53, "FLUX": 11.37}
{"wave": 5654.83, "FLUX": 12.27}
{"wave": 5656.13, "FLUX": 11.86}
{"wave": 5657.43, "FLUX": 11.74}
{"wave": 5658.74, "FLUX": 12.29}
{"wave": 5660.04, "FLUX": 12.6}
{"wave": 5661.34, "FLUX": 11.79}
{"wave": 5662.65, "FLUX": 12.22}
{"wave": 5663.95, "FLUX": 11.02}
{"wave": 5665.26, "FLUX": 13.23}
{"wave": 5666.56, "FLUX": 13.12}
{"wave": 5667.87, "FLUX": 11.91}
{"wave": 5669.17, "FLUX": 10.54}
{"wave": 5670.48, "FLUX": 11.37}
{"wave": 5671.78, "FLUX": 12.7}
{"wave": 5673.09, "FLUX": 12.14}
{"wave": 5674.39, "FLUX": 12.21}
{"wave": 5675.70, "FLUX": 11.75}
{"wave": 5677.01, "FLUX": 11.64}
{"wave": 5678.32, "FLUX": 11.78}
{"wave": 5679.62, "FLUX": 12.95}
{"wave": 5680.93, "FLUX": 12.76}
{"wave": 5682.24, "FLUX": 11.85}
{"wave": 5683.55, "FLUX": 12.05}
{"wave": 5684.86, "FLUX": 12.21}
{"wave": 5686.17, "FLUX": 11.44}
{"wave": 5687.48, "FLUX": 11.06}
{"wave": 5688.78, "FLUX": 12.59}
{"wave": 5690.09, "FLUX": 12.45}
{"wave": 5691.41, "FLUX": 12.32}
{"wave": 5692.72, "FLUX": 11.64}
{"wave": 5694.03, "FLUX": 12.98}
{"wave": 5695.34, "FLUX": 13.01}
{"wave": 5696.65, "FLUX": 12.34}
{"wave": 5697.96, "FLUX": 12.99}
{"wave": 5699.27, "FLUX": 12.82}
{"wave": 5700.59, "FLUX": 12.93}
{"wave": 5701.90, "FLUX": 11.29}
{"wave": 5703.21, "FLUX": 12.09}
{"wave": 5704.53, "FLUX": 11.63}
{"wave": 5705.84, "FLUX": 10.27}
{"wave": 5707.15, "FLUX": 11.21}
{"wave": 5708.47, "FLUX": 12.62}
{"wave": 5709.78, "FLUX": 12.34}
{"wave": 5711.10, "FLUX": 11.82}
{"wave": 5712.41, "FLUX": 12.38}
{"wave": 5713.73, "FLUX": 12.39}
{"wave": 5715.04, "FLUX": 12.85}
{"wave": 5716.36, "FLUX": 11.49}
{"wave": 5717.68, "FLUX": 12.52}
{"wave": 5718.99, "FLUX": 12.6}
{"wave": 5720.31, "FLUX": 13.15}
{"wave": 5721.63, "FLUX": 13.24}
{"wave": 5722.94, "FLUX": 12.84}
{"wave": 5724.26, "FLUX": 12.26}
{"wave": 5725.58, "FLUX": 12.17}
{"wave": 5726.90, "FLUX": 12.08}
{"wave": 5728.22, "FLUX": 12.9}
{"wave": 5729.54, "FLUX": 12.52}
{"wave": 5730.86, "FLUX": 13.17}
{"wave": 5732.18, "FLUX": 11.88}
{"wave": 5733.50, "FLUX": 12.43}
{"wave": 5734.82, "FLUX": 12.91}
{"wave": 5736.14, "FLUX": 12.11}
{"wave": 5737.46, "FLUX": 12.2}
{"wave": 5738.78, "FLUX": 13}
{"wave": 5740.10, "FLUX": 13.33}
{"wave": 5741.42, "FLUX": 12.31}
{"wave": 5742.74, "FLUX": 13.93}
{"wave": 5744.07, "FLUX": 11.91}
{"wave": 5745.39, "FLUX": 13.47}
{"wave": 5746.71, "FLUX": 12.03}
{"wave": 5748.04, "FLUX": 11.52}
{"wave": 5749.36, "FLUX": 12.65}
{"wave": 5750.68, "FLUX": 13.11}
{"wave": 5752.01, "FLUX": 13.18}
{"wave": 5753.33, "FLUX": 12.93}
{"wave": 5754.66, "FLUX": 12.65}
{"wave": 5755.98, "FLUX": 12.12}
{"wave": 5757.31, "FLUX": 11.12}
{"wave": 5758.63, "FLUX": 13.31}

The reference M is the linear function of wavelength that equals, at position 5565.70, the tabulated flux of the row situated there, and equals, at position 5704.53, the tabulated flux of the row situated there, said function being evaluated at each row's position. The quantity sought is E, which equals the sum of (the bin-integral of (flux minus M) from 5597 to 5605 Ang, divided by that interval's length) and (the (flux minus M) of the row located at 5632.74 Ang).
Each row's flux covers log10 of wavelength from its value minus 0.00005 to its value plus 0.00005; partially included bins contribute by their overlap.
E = 0.1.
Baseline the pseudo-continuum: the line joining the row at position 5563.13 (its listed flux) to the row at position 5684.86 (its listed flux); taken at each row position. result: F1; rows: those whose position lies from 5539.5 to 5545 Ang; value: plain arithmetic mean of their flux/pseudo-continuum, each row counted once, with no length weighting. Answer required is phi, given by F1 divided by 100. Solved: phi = 0.0110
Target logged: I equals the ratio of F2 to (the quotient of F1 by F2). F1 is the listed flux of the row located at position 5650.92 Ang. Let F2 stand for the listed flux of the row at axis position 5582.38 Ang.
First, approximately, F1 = 12.01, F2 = 12.27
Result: 12.5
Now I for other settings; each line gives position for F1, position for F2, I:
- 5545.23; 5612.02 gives 13.4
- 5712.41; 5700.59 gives 13.5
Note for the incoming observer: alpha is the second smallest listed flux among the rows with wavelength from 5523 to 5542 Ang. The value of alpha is 10.77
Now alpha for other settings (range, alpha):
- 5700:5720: 11.21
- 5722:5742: 12.08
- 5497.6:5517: 10.82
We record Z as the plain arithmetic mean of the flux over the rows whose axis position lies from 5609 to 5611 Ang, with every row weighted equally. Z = 12.9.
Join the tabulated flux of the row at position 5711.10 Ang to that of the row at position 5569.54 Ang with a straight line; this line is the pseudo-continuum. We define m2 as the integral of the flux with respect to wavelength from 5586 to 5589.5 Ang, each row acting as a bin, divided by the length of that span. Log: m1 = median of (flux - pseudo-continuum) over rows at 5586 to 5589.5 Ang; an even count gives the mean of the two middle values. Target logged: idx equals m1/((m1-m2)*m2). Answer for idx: 0.007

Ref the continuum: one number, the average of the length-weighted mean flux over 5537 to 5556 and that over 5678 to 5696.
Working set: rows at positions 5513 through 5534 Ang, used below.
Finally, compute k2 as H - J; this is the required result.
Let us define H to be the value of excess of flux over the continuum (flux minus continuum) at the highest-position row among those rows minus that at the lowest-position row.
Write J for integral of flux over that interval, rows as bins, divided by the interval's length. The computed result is -11.7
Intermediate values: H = -0.03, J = 11.7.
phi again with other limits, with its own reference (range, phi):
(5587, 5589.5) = 0.0097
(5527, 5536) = 0.0100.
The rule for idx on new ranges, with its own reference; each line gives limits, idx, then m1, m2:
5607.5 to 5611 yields -0.004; 0.6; 12.2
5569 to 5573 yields 0.001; -0.2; 11.9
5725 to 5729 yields -0.003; 0.4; 12.4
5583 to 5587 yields 0.006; -0.9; 11.1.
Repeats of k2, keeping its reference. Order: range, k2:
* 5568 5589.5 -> -12.9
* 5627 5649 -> -12.1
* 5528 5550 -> -11.4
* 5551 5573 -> -13.4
